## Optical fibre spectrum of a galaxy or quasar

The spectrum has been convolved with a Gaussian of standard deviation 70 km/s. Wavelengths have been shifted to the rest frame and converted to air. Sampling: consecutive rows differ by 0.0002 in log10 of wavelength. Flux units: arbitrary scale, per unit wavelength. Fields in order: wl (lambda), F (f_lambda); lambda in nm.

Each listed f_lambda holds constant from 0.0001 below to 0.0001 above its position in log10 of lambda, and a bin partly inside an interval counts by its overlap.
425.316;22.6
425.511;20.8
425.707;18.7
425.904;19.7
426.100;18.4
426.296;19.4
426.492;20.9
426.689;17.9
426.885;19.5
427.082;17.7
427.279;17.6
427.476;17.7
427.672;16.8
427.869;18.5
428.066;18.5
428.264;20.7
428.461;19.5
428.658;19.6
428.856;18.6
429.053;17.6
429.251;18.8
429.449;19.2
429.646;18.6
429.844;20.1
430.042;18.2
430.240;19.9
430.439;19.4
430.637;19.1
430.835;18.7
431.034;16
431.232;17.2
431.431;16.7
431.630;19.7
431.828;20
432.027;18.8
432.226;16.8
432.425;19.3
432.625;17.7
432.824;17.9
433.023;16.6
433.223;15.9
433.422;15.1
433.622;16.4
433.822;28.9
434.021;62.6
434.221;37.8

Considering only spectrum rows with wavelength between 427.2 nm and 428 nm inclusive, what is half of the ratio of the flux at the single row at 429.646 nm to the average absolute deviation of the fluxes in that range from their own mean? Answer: 20.7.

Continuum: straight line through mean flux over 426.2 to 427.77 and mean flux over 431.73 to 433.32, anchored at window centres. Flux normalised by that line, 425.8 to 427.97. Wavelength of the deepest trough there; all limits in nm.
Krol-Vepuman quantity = 427.672 nm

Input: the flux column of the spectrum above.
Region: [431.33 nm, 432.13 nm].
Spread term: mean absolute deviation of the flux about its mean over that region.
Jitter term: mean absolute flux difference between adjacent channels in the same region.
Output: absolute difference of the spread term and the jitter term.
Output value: 0.45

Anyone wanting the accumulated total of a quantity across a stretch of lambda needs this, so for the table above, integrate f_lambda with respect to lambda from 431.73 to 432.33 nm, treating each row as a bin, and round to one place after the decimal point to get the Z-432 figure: 11.1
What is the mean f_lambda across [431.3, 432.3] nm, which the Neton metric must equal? 18.4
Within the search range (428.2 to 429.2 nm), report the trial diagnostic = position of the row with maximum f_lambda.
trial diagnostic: 428.264 nm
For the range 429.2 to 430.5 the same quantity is 429.844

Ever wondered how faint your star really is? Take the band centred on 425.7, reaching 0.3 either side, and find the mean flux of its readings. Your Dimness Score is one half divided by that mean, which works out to 0.0253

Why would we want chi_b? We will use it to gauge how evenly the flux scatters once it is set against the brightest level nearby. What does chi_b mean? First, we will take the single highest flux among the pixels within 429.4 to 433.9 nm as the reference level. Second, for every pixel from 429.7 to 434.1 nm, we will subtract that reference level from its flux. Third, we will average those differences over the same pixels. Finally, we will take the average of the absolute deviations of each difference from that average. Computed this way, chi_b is 4.6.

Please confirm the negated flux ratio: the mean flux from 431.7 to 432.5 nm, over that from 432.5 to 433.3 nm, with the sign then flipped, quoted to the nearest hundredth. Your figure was -1.10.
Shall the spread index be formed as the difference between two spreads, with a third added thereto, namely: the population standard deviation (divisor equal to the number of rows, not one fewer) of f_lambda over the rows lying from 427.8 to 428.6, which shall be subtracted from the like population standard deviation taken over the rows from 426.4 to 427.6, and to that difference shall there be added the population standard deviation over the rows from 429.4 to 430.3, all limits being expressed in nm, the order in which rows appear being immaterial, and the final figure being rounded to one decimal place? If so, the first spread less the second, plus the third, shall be 1.1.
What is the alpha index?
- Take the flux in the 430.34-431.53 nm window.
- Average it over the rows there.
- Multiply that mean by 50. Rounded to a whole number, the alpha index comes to 893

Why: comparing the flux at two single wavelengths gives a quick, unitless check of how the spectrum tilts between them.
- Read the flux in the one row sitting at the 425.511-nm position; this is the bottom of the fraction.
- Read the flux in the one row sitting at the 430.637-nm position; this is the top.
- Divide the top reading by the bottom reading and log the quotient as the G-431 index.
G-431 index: 0.92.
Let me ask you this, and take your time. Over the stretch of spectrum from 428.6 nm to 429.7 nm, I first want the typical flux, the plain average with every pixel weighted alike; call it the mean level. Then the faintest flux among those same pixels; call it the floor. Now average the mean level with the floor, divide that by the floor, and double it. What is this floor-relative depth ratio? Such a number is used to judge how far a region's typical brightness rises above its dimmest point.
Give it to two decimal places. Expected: 2.06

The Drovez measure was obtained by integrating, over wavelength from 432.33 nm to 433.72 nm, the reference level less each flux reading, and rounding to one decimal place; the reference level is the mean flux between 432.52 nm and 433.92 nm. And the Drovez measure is 1.9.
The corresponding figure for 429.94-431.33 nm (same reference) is 0.0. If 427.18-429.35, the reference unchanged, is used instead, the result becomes -0.4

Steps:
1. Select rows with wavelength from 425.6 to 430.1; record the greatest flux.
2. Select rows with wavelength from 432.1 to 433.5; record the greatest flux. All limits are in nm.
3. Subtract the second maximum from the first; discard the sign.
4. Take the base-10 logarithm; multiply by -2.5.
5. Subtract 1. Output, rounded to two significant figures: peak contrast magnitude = -1.5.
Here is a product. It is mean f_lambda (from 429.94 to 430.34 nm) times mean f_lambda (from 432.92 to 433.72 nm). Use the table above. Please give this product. 305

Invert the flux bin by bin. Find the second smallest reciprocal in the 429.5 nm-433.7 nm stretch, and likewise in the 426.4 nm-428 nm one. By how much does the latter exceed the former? 0.0013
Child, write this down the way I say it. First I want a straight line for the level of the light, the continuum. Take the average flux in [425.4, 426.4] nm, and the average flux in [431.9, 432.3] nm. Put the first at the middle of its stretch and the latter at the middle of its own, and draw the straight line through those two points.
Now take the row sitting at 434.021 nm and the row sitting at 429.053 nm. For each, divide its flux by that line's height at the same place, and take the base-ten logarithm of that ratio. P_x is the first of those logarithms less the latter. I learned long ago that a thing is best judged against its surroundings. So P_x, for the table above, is 0.58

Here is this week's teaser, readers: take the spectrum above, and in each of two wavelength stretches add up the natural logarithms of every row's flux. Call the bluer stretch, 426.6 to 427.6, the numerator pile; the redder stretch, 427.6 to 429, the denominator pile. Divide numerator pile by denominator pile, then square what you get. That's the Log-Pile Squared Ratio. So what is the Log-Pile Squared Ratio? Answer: 0.50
